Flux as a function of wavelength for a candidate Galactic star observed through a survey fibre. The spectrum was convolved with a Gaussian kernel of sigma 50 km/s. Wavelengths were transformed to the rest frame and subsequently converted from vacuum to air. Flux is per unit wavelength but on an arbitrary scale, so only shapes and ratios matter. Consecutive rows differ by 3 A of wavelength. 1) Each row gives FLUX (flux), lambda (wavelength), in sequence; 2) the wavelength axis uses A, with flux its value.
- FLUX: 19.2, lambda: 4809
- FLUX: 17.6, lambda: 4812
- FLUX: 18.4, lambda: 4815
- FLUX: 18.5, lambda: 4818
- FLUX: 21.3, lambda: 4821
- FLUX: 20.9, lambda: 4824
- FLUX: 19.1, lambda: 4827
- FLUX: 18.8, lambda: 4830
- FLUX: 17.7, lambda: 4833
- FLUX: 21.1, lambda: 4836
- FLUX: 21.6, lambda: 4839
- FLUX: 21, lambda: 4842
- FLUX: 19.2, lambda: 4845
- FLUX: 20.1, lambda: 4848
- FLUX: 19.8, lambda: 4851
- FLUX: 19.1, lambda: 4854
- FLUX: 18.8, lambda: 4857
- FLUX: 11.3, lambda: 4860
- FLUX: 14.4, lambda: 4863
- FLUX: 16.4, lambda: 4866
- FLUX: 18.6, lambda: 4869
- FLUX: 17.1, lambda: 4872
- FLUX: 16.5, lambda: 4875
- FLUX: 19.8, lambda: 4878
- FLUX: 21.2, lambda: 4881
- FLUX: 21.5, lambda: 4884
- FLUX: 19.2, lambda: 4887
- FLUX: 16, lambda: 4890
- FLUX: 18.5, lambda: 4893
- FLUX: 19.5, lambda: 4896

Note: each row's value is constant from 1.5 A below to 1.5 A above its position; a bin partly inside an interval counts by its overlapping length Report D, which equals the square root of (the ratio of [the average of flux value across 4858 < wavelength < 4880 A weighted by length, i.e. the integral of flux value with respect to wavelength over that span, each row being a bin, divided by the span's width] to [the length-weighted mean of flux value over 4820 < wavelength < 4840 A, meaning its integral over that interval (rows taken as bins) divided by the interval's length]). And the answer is 0.91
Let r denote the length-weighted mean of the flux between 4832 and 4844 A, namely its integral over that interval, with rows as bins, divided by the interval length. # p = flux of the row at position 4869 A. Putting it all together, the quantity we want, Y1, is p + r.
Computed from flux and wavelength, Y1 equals 39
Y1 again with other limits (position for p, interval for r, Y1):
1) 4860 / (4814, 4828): 31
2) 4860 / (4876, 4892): 31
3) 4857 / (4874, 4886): 39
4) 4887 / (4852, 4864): 35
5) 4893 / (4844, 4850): 38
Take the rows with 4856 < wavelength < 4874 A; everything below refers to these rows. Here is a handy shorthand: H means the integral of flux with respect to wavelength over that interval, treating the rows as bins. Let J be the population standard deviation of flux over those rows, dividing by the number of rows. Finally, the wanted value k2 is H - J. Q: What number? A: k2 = 286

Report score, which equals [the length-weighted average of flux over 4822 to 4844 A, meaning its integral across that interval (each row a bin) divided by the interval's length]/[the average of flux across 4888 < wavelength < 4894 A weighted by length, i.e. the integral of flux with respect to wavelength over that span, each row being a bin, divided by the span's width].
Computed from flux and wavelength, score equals 1.16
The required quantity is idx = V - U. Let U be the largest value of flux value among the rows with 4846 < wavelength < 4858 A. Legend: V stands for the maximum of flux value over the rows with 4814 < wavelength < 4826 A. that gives 1.2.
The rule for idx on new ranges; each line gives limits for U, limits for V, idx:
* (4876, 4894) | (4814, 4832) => -0.2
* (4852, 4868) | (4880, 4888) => 2.4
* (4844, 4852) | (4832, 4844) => 1.5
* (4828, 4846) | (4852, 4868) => -2.5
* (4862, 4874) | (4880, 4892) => 2.9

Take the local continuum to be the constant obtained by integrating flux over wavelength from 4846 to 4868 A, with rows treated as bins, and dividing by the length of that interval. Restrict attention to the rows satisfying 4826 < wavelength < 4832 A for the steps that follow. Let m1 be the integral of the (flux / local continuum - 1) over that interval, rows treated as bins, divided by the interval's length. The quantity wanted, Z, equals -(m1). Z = -0.09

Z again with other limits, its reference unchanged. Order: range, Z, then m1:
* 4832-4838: -0.15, 0.146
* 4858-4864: 0.23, -0.232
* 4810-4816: -0.05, 0.050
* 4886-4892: -0.02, 0.019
